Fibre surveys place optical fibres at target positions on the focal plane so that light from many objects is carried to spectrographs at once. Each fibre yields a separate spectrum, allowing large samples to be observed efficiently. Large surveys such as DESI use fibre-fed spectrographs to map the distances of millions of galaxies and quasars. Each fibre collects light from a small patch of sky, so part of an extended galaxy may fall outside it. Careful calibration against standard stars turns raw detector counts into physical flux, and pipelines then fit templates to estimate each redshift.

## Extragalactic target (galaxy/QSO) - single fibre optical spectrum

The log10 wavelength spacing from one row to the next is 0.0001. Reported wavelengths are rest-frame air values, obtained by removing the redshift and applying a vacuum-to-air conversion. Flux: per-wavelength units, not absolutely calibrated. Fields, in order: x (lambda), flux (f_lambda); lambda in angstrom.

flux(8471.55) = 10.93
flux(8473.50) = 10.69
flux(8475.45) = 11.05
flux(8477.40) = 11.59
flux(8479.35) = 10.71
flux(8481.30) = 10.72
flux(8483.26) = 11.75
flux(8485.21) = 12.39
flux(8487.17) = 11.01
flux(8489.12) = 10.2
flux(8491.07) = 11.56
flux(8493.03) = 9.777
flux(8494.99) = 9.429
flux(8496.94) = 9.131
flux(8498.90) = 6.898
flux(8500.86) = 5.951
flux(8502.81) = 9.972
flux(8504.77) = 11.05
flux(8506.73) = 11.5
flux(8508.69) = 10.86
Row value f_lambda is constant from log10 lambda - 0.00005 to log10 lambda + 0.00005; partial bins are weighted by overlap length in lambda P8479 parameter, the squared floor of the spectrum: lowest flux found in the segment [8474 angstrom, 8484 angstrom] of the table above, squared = 115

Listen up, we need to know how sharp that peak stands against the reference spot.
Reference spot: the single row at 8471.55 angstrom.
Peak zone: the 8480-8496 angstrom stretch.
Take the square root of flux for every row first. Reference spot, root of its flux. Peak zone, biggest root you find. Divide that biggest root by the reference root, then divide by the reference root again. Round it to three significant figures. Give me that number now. 0.322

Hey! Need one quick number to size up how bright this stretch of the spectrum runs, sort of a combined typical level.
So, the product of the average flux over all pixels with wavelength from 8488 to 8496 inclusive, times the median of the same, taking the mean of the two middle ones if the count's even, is 102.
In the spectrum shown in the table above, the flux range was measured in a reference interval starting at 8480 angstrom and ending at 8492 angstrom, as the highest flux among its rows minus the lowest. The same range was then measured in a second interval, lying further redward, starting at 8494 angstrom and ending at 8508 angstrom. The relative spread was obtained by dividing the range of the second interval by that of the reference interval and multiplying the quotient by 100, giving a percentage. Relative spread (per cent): 253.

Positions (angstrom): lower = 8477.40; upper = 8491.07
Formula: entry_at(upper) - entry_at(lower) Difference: 0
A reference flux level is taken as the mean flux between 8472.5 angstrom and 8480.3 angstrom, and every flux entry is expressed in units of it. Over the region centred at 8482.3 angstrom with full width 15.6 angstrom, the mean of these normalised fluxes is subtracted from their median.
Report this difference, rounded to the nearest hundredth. -0.01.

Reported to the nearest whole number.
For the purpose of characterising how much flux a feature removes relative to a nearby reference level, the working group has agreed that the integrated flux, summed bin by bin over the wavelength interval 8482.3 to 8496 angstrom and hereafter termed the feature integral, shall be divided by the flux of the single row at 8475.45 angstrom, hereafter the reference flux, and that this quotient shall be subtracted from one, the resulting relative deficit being -12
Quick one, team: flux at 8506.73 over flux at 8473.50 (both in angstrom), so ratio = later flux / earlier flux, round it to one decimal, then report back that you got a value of 1.1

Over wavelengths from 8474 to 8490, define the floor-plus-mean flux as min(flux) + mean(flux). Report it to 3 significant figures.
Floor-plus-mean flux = 21.4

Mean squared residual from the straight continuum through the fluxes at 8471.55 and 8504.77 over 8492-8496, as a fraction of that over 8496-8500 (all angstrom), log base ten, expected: -0.7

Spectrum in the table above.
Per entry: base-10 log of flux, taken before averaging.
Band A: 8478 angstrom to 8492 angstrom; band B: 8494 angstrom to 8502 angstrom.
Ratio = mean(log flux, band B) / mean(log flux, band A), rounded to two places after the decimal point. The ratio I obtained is 0.85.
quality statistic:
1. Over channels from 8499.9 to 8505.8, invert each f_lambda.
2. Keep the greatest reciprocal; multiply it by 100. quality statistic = 16.8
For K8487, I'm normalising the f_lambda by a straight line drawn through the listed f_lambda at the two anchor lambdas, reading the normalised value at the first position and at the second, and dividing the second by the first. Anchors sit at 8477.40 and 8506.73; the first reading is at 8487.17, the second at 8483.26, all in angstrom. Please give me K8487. 1.07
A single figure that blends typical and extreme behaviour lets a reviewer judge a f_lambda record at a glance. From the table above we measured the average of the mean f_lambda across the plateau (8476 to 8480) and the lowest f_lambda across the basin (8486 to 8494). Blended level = 10.5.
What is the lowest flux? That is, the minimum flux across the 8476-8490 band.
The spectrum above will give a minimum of 10.2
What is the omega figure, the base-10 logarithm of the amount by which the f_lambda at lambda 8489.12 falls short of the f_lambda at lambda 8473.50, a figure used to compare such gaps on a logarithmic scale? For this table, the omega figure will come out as -0.3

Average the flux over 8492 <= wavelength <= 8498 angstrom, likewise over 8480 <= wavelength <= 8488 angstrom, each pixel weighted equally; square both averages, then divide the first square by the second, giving 0.68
